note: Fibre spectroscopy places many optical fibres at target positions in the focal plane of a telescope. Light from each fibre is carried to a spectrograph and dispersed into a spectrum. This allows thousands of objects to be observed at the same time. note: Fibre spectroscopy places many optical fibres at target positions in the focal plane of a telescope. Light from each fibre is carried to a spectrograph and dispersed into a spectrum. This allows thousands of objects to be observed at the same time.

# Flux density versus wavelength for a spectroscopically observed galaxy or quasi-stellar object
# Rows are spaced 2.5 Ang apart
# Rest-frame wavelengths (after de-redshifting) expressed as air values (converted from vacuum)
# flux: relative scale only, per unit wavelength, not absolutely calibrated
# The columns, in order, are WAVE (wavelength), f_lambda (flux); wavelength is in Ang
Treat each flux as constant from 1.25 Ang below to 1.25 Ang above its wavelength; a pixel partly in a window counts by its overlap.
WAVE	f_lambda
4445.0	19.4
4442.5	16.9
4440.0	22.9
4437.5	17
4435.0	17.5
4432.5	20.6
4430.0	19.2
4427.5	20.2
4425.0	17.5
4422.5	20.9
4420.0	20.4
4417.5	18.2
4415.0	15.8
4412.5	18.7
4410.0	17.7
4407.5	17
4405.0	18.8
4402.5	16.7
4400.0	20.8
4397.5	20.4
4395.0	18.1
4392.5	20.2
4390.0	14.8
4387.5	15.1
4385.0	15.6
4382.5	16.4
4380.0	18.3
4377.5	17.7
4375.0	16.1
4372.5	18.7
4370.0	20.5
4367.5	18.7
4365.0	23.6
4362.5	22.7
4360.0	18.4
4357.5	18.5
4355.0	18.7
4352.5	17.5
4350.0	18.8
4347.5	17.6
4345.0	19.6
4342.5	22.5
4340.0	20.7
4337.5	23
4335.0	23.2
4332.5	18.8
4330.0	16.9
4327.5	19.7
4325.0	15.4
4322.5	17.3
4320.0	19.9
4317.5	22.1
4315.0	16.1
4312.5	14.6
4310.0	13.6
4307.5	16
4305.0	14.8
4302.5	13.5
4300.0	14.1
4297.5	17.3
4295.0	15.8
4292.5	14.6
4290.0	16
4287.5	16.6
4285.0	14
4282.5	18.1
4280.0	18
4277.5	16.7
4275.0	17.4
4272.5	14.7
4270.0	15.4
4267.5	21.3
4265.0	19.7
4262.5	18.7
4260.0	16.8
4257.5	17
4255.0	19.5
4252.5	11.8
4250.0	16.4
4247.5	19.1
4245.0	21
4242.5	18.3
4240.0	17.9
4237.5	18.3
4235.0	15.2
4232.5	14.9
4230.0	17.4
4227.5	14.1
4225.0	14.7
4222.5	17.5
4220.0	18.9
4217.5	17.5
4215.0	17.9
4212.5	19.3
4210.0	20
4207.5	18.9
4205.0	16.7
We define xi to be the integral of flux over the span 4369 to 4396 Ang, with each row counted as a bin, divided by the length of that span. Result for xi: 17.4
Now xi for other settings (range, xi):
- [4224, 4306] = 16.7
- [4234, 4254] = 17.3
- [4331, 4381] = 19.7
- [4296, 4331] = 16.5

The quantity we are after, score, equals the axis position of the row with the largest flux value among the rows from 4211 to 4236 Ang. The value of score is 4212.5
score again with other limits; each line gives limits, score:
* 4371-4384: 4372.5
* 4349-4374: 4365.0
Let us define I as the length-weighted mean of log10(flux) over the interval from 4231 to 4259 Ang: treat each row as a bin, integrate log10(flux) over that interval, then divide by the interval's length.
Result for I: 1.23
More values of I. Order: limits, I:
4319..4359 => 1.28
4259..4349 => 1.24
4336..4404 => 1.27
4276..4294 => 1.21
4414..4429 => 1.27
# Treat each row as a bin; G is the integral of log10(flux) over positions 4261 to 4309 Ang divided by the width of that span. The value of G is 1.21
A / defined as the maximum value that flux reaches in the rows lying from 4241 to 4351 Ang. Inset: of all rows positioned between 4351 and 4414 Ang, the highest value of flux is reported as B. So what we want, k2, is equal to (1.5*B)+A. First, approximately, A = 23.2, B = 23.6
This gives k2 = 59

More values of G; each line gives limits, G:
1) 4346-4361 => 1.26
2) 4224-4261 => 1.22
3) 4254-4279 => 1.25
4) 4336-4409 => 1.27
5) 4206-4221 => 1.27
